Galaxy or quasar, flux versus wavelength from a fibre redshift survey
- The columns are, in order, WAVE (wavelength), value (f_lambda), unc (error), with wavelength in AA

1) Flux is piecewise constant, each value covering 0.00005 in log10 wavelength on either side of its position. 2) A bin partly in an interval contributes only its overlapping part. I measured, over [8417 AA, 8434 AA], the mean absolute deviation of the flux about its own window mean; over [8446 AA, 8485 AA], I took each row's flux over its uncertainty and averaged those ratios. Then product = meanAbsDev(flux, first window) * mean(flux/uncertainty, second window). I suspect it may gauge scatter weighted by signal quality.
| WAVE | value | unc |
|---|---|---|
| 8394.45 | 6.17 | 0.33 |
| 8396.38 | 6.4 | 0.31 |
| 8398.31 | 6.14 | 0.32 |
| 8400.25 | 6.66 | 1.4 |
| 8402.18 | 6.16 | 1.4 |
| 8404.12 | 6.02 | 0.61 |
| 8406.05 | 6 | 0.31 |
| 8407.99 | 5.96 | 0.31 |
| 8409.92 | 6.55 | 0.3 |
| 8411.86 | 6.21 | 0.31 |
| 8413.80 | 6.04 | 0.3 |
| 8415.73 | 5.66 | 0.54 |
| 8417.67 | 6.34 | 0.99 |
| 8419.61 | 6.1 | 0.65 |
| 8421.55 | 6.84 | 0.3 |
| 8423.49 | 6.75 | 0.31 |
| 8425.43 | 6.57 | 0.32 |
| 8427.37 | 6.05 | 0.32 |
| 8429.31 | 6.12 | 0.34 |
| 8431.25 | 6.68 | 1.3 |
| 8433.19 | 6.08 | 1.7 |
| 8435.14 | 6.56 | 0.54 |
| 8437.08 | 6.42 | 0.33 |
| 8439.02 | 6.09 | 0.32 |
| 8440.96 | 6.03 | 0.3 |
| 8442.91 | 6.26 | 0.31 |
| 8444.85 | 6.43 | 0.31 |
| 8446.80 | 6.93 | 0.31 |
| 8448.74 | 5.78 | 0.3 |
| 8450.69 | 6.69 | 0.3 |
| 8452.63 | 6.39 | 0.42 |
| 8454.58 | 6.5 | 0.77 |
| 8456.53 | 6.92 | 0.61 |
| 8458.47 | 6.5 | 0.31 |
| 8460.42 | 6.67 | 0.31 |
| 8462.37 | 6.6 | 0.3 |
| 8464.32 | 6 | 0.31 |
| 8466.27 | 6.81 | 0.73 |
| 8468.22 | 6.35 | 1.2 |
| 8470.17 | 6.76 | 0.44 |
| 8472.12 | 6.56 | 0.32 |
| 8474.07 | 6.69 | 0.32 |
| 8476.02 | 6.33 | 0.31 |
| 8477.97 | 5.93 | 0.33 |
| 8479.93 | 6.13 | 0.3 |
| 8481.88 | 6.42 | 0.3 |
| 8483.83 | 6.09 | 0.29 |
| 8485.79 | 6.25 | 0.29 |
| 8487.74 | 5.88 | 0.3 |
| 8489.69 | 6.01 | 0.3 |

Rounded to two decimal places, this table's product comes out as 5.02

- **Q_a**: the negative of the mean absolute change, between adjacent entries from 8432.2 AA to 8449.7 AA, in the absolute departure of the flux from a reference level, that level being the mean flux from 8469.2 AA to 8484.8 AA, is -0.16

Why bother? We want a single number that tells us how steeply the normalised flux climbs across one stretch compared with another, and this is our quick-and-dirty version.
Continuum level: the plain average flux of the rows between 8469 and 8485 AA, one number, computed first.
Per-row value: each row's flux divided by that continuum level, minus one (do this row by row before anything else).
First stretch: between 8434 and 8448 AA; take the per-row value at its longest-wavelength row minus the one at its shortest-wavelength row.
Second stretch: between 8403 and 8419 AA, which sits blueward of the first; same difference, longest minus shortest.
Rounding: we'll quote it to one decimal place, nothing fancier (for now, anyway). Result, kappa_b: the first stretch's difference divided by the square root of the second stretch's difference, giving 0.3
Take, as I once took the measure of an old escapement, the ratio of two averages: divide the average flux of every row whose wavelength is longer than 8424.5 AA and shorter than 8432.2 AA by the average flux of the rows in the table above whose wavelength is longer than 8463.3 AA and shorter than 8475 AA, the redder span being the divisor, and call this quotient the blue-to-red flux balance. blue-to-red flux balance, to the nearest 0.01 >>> 0.97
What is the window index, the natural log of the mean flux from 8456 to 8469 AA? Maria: 1.88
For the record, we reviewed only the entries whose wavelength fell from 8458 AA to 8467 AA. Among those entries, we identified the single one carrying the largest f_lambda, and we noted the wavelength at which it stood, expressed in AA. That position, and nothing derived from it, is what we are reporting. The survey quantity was 8466.27 AA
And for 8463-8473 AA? 8466.27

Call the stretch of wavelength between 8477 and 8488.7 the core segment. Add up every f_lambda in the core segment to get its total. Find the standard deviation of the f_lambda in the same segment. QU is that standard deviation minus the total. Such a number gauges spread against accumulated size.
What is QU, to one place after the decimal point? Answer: -36.5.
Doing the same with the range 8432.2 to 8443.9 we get -37.2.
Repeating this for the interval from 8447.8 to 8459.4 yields -38.4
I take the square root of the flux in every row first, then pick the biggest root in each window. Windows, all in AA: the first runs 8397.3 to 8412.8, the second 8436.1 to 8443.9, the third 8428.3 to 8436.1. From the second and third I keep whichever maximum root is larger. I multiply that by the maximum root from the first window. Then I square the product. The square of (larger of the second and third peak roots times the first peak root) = 44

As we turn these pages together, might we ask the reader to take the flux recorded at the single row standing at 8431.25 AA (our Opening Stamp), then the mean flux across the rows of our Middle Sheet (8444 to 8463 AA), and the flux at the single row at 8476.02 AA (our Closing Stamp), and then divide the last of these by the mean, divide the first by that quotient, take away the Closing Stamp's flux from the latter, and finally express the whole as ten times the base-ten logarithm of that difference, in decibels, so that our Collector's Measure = -2.4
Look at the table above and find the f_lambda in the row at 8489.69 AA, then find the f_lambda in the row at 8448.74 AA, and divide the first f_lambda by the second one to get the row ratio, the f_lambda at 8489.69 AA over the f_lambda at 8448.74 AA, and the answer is 1.04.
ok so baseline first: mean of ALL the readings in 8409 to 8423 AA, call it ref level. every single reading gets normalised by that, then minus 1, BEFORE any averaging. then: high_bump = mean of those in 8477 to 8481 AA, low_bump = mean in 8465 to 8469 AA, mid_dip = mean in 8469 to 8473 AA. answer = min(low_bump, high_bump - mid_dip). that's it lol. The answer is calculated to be -0.10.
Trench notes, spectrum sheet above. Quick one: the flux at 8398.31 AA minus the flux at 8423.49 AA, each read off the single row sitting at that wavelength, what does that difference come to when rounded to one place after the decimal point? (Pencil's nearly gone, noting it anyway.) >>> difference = -0.6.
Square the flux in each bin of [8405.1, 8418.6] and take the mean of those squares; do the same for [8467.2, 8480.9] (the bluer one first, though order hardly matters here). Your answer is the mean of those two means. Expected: 39.2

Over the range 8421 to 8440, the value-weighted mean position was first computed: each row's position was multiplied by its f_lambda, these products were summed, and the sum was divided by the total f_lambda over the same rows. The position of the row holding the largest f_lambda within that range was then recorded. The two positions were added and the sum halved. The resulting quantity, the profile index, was 8425.9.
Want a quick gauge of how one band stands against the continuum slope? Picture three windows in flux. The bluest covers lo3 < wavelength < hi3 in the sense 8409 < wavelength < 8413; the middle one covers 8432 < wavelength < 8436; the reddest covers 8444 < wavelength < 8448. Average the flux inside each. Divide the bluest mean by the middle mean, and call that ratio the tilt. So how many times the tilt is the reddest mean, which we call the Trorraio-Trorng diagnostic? 6.6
